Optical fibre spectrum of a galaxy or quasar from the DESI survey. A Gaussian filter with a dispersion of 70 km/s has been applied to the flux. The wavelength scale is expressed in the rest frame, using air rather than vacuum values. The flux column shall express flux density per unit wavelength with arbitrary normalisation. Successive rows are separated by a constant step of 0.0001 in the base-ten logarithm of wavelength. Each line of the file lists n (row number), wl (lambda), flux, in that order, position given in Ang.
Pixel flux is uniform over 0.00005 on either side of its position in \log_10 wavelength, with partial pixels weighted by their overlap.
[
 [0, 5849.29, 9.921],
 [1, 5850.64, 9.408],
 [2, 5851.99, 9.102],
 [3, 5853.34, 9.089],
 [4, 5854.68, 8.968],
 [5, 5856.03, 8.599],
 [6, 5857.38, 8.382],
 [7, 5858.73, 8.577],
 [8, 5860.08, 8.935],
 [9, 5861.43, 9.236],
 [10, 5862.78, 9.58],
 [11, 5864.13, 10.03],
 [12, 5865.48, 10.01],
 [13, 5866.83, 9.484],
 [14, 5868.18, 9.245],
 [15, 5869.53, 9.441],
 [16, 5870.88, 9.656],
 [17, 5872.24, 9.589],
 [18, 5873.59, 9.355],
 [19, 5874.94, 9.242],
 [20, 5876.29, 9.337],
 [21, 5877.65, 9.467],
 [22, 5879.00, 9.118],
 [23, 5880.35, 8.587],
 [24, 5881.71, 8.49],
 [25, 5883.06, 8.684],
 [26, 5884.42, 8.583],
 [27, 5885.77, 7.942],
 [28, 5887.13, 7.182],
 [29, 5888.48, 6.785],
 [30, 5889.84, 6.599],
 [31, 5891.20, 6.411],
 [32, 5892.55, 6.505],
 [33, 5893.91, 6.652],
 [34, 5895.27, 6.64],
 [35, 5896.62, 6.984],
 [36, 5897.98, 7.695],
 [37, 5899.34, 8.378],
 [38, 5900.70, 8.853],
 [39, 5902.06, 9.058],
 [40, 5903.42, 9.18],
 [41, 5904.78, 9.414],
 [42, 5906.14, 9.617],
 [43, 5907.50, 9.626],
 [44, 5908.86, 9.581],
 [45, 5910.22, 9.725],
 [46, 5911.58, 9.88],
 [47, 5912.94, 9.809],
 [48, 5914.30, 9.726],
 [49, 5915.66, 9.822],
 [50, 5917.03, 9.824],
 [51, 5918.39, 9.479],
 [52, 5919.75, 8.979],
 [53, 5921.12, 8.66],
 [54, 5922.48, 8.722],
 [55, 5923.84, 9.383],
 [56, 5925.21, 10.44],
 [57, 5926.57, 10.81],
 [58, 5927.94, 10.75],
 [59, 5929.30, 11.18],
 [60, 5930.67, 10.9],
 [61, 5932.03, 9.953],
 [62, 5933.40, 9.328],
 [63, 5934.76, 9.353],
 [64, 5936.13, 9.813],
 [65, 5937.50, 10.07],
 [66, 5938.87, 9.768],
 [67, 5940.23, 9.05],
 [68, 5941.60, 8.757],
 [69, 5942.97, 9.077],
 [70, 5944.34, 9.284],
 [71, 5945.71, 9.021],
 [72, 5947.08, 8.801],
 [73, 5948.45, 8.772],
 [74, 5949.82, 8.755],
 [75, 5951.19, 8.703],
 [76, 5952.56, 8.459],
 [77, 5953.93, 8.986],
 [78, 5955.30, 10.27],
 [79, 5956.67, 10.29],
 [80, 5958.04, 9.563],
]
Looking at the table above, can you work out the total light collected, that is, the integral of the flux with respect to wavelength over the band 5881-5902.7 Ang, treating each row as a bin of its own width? 165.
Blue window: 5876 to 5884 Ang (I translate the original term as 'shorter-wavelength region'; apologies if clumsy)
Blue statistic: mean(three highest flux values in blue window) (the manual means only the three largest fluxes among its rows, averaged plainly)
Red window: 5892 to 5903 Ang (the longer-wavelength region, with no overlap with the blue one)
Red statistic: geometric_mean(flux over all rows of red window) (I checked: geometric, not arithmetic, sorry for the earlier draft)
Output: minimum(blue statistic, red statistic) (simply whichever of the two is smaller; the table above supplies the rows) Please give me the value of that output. 7.5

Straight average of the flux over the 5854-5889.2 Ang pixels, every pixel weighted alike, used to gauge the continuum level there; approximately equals 8.94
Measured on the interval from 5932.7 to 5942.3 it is 9.45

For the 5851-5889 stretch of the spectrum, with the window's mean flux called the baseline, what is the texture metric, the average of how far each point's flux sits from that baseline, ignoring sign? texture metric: 0.55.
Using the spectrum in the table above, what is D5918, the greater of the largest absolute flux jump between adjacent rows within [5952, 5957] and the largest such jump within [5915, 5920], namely 1.28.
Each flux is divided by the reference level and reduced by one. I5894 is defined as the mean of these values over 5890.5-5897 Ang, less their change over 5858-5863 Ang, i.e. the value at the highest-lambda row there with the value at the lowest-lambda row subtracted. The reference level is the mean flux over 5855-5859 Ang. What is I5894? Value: -0.34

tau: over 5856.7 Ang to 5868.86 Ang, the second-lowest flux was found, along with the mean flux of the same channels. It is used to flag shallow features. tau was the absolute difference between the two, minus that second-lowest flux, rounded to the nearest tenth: -7.9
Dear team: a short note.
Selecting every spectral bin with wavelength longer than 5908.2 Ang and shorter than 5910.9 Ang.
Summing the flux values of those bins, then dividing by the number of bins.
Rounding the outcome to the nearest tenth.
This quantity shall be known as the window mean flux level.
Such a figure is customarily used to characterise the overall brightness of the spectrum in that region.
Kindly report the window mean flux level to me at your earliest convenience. 9.7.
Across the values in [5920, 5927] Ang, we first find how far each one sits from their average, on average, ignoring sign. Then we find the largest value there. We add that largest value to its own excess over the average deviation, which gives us 20.8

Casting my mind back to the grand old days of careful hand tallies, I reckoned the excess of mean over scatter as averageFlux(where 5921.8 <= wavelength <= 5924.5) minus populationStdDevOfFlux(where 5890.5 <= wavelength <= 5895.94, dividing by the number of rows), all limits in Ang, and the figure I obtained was 9.0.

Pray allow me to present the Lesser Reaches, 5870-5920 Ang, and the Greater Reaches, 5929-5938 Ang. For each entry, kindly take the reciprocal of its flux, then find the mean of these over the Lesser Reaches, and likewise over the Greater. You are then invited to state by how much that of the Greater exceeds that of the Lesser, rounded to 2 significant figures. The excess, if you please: -0.018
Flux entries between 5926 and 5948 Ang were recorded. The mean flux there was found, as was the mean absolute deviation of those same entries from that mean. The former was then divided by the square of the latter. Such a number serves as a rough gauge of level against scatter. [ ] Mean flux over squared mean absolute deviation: 22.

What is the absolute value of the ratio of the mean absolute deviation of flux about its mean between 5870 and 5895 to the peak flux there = 0.110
